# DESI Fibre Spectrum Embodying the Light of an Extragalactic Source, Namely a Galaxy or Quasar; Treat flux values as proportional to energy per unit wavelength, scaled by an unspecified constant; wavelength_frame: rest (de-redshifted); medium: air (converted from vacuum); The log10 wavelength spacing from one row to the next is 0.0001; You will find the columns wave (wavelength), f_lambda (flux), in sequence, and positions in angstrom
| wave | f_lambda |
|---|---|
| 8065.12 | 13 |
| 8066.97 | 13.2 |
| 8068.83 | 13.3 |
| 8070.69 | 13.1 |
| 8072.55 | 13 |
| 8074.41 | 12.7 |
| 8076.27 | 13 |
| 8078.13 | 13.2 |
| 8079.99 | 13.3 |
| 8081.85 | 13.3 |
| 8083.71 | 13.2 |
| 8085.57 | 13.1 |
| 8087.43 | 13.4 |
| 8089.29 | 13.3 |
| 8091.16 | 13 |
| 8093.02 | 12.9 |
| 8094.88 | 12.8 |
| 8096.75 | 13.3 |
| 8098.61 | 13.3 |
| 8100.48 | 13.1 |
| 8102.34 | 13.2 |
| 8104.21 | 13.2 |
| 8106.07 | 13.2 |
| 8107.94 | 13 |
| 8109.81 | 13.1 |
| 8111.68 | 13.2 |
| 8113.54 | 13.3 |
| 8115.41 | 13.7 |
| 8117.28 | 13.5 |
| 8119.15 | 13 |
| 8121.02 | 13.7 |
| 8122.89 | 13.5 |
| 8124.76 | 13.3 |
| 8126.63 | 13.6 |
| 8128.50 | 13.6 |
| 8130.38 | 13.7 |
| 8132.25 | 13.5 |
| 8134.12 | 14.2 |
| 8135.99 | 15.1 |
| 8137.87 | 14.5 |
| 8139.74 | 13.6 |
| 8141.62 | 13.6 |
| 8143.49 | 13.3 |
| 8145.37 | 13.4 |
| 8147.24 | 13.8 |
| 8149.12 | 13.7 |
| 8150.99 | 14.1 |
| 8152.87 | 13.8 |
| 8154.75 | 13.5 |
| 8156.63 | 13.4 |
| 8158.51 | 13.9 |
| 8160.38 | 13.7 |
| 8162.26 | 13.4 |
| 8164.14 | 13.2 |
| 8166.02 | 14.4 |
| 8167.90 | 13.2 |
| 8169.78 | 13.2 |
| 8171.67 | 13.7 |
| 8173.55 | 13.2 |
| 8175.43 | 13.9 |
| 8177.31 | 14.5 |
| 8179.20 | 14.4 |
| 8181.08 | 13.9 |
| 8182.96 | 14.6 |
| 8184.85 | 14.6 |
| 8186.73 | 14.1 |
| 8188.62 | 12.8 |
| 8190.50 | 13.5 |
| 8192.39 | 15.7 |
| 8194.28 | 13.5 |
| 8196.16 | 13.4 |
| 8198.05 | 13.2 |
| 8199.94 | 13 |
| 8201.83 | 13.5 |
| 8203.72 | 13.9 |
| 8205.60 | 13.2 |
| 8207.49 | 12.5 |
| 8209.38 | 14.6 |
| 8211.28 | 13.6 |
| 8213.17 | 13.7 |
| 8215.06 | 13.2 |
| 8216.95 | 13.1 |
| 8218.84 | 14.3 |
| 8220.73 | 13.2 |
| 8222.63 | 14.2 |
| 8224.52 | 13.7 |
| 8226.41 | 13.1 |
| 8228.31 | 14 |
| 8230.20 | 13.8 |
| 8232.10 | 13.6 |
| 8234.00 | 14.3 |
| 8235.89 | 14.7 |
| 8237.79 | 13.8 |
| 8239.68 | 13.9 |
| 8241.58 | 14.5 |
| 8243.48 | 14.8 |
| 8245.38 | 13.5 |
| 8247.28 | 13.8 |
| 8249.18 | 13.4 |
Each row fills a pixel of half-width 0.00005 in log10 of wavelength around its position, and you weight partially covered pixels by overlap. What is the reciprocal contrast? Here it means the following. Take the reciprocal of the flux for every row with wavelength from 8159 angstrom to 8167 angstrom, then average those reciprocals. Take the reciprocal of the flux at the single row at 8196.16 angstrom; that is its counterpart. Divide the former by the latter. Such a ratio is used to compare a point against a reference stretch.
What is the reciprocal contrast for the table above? 0.98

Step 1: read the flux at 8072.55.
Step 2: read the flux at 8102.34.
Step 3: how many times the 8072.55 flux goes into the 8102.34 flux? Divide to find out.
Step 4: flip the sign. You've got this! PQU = -1.02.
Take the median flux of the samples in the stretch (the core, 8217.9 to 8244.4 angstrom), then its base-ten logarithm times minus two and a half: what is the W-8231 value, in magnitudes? -2.86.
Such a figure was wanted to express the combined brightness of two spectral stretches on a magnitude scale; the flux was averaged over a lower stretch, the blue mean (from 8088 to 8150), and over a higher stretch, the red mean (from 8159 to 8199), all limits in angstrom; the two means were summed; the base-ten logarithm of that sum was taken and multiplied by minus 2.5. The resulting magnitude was -3.59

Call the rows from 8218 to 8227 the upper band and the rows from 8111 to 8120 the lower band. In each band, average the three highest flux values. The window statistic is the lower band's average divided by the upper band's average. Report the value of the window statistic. 0.960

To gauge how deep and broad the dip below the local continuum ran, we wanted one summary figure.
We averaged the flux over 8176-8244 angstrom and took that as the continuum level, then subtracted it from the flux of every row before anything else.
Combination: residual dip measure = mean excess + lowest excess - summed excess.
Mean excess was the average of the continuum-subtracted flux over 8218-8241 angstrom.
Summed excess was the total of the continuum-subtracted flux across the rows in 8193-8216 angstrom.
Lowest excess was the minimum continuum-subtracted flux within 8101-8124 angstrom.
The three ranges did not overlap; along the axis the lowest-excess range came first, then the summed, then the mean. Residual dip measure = 4.0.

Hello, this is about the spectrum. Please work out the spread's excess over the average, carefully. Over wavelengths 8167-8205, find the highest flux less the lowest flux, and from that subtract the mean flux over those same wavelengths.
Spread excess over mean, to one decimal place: -10.9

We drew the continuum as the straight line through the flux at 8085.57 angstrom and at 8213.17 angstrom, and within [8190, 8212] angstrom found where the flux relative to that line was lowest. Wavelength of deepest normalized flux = 8207.49 angstrom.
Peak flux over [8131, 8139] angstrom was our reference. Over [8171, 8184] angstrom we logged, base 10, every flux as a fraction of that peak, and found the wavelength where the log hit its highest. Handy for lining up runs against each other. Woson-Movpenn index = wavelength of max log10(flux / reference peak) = 8182.96 angstrom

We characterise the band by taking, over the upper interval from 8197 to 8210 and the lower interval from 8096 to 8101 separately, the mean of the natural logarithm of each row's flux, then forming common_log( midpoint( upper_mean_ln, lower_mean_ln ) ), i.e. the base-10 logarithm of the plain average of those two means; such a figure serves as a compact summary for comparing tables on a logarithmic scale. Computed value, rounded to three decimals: 0.413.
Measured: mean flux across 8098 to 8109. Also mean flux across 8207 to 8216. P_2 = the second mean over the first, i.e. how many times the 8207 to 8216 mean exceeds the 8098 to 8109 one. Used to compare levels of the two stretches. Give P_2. 1.03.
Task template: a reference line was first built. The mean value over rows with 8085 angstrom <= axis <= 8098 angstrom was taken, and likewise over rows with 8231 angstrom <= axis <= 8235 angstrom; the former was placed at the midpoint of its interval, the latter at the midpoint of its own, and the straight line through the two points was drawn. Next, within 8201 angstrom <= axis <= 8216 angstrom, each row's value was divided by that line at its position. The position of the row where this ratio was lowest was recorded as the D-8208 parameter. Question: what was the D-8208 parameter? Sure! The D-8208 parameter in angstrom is 8207.49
